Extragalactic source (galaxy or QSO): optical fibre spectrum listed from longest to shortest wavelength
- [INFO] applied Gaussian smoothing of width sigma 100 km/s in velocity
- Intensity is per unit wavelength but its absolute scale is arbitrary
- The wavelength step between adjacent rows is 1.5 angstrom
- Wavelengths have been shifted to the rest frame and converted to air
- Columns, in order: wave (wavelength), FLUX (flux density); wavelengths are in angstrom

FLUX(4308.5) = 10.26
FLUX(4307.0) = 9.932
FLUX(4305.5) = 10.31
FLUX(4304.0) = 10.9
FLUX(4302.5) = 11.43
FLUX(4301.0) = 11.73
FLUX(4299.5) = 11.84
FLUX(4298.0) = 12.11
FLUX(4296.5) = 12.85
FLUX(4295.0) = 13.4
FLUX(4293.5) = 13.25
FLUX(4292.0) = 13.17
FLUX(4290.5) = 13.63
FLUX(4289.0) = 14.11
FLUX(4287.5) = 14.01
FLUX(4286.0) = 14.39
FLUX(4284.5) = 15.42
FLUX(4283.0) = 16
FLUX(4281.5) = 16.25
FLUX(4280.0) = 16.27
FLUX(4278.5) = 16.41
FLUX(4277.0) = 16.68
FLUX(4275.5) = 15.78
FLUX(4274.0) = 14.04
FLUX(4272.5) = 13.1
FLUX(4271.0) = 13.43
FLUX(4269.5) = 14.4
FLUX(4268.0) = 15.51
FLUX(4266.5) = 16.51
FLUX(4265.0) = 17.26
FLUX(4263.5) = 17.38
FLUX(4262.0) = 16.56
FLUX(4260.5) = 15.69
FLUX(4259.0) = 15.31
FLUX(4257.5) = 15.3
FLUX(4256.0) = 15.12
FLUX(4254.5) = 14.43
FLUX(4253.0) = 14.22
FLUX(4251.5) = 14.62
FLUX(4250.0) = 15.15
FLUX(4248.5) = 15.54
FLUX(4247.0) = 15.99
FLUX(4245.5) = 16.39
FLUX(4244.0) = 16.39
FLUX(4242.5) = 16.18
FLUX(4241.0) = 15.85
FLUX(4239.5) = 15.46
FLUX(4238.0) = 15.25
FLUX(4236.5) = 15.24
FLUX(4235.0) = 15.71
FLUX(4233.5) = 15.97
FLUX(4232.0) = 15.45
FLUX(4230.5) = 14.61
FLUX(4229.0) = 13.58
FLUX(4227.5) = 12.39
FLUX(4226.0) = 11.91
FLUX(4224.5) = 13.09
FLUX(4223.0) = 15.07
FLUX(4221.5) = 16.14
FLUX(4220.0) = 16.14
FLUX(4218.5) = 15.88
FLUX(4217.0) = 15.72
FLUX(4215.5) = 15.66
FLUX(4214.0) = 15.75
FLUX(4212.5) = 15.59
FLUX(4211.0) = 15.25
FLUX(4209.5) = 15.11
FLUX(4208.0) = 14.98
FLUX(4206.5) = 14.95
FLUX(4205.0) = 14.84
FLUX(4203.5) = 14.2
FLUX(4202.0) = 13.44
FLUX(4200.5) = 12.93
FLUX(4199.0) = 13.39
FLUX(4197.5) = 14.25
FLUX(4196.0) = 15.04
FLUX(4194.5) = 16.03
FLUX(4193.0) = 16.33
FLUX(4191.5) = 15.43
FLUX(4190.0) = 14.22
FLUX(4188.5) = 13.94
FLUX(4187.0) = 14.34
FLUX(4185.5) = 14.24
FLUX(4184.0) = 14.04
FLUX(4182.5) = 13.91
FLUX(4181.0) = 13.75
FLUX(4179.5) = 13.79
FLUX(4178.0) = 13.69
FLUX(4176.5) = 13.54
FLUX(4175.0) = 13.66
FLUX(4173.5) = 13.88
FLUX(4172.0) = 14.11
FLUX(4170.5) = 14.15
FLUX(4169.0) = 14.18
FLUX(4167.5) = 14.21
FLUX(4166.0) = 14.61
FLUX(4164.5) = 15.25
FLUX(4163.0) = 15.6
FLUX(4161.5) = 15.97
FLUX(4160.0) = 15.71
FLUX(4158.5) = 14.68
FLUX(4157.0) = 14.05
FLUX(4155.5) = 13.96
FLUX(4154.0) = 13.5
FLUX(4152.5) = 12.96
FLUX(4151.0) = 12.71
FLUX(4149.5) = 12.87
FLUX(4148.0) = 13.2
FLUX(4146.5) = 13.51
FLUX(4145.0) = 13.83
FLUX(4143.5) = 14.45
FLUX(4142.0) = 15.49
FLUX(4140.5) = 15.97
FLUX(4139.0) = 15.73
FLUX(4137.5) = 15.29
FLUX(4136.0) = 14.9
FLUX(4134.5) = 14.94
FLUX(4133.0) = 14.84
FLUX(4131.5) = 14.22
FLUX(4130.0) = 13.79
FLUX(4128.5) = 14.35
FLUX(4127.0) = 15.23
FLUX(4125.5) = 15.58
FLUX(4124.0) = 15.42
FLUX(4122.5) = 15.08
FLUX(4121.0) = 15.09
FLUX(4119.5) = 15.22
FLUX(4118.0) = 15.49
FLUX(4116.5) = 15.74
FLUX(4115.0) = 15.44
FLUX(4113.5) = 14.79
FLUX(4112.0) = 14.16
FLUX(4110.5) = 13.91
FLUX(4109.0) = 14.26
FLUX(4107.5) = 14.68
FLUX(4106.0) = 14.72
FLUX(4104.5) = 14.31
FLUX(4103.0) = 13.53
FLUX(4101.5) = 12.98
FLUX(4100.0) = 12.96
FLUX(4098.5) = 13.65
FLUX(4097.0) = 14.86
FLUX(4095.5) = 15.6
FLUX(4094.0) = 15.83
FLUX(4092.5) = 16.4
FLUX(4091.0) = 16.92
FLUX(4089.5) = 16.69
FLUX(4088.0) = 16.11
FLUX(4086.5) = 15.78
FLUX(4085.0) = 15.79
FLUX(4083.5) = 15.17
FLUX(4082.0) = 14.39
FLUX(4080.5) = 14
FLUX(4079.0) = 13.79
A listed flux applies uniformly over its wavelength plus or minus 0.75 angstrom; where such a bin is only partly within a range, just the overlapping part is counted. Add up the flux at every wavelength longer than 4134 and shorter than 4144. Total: 107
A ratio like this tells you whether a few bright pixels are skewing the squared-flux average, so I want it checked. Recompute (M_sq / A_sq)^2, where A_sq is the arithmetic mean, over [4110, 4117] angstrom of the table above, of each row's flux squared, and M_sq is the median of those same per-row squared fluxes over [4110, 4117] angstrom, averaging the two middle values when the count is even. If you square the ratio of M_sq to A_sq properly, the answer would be 0.991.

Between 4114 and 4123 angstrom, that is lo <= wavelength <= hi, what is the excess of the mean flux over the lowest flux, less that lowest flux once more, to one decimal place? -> -14.8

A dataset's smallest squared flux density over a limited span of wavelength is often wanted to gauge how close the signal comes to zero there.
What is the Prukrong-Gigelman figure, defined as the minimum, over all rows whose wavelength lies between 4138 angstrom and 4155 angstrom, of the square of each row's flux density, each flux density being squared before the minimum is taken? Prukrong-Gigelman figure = 162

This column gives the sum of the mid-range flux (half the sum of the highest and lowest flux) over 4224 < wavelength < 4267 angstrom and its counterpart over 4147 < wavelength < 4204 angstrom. 29.2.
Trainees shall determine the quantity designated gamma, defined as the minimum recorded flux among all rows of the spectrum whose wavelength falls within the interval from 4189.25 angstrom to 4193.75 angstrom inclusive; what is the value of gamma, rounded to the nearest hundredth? 14.22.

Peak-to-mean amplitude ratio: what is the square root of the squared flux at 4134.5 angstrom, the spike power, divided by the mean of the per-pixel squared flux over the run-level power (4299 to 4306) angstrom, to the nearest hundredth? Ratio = 1.33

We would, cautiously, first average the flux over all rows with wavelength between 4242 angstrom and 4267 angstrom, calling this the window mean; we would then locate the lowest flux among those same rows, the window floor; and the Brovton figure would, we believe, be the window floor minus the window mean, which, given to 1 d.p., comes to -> -1.5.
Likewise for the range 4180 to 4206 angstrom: -1.4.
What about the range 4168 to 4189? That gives -0.4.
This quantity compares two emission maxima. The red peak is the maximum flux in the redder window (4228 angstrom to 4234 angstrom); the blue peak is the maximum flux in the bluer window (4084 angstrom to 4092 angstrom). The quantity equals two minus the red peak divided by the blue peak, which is 1.06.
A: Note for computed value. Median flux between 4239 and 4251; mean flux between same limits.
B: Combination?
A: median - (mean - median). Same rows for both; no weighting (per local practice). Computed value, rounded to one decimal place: 16.0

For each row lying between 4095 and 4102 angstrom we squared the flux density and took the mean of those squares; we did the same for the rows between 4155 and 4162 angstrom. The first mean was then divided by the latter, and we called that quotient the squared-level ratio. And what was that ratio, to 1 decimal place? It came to 0.9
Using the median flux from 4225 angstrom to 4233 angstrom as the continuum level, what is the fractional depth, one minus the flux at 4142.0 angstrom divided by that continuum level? -0.14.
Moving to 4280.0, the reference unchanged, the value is -0.20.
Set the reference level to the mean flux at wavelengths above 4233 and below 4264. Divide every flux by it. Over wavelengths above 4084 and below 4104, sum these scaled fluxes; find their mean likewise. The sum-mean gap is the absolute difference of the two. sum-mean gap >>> 11.7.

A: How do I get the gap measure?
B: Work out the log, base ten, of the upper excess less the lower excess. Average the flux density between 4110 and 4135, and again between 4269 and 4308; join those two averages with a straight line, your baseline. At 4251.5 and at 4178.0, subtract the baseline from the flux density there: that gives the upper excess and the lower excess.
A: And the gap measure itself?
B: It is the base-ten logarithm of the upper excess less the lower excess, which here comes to 0.2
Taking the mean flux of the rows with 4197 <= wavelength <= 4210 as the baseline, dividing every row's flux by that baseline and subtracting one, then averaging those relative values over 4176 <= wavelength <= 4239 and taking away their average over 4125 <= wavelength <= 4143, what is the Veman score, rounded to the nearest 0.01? -0.03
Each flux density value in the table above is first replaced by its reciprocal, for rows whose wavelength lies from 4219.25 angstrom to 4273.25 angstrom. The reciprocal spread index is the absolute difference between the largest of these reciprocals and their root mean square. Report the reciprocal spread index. 0.017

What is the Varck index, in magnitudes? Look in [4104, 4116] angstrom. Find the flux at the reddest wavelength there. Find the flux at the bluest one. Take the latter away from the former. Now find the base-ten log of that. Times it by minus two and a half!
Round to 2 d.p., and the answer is -0.13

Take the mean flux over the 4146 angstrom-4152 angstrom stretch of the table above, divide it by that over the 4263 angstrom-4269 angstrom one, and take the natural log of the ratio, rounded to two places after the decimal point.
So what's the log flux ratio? -0.24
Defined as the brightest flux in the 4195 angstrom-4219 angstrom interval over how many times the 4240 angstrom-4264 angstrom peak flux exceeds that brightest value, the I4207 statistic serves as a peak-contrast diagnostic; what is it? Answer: 14.5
